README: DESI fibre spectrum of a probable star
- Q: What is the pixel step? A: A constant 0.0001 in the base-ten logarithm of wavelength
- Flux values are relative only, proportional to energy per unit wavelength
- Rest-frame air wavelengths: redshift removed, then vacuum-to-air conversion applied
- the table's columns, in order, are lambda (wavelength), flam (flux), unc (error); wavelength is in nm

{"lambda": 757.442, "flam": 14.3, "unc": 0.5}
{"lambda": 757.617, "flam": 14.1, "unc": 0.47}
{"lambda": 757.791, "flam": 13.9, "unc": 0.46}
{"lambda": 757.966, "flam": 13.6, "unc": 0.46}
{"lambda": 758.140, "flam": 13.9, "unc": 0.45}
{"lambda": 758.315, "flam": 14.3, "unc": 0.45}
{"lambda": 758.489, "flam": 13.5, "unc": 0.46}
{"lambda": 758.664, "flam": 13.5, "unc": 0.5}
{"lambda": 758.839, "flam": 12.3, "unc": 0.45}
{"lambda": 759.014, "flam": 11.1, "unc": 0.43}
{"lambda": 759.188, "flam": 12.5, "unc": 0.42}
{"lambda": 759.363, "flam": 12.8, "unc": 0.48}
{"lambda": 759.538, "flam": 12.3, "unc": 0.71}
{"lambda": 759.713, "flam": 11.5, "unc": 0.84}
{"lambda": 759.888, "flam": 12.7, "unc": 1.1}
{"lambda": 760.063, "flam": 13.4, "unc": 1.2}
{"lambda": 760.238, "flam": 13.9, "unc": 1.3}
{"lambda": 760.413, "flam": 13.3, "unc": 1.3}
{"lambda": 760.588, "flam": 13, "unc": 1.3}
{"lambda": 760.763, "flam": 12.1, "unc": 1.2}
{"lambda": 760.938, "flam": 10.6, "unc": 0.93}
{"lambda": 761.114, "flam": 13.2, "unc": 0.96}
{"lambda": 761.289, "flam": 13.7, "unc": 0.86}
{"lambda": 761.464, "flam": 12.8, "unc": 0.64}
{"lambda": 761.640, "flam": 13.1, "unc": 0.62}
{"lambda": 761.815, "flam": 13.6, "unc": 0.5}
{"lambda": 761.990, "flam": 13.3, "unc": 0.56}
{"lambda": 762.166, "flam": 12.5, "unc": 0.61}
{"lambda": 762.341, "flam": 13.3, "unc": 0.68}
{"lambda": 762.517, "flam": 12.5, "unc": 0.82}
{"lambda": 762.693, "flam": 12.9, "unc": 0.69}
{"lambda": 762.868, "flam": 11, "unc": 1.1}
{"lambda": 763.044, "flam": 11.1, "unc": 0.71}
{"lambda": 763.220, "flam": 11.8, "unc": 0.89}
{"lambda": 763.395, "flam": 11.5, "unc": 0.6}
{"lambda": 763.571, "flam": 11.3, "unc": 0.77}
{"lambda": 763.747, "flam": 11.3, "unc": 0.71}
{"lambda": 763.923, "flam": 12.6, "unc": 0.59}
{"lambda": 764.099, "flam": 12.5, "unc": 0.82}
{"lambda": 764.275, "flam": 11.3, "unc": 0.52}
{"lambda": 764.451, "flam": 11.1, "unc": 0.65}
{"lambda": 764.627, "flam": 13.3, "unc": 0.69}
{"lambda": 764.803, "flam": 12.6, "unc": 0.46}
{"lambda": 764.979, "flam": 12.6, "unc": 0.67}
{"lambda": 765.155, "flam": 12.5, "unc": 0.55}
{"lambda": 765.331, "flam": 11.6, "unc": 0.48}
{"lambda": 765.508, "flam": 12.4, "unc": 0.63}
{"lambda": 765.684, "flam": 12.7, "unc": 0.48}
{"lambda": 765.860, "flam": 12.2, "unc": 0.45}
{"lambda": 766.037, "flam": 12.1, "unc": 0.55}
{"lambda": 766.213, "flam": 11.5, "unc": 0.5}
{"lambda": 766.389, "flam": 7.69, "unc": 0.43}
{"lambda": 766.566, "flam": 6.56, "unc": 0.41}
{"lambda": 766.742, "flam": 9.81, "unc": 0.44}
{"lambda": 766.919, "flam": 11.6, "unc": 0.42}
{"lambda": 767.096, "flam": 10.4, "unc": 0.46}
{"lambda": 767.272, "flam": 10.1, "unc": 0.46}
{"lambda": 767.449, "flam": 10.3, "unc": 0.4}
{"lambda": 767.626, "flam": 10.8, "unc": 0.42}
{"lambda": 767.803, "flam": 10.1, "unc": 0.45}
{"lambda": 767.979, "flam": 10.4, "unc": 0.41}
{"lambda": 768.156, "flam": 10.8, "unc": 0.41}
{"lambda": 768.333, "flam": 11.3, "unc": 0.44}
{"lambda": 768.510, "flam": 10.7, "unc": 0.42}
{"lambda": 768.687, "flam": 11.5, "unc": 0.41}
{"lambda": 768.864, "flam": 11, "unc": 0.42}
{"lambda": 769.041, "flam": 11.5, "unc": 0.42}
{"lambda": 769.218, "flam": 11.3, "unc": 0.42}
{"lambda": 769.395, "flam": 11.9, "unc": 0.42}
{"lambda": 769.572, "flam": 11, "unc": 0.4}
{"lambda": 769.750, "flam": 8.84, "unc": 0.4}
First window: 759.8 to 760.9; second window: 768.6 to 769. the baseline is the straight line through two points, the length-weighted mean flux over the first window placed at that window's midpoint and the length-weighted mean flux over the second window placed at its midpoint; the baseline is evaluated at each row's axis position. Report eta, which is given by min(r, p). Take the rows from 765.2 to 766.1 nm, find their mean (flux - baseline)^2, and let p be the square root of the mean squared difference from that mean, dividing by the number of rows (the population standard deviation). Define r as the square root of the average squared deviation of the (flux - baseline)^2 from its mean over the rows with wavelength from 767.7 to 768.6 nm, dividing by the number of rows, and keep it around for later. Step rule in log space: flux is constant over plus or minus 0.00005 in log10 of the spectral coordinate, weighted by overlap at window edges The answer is 0.21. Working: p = 0.21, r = 0.7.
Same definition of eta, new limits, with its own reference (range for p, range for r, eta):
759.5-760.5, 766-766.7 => 0.85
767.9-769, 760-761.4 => 0.37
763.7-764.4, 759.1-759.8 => 0.39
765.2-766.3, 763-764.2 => 0.20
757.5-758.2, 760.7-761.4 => 0.12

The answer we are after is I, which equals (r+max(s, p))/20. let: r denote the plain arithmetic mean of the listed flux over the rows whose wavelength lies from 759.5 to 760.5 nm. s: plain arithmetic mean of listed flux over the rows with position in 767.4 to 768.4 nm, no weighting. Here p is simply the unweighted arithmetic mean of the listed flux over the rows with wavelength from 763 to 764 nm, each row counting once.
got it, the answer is 1.22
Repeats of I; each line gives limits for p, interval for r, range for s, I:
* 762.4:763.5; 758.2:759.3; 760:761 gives 1.28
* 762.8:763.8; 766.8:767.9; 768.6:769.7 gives 1.10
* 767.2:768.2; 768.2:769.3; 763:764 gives 1.14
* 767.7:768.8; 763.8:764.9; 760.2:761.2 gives 1.25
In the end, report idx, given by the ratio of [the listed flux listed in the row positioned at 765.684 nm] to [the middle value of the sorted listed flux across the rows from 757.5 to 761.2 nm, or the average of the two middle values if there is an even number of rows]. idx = 0.96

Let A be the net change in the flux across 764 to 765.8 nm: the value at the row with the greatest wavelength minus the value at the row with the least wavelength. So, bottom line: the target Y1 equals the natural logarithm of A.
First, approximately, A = 0.2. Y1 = -1.6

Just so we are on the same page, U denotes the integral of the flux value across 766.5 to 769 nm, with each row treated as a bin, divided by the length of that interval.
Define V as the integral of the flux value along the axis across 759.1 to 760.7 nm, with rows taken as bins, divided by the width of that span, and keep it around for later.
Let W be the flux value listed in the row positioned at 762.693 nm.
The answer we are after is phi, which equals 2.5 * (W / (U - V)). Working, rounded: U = 10.4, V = 12.8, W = 12.9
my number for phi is -14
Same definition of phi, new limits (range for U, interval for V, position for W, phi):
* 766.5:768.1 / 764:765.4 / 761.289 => -16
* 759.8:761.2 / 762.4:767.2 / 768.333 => 22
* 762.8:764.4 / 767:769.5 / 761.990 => 46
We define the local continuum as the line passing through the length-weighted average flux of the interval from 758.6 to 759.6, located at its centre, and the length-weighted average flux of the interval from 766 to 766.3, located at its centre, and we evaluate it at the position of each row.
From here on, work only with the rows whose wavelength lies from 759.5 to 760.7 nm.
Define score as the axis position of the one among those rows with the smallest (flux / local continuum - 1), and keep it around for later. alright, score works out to 759.713 nm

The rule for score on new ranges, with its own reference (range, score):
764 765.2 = 764.451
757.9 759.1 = 759.014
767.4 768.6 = 767.803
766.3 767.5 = 766.566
